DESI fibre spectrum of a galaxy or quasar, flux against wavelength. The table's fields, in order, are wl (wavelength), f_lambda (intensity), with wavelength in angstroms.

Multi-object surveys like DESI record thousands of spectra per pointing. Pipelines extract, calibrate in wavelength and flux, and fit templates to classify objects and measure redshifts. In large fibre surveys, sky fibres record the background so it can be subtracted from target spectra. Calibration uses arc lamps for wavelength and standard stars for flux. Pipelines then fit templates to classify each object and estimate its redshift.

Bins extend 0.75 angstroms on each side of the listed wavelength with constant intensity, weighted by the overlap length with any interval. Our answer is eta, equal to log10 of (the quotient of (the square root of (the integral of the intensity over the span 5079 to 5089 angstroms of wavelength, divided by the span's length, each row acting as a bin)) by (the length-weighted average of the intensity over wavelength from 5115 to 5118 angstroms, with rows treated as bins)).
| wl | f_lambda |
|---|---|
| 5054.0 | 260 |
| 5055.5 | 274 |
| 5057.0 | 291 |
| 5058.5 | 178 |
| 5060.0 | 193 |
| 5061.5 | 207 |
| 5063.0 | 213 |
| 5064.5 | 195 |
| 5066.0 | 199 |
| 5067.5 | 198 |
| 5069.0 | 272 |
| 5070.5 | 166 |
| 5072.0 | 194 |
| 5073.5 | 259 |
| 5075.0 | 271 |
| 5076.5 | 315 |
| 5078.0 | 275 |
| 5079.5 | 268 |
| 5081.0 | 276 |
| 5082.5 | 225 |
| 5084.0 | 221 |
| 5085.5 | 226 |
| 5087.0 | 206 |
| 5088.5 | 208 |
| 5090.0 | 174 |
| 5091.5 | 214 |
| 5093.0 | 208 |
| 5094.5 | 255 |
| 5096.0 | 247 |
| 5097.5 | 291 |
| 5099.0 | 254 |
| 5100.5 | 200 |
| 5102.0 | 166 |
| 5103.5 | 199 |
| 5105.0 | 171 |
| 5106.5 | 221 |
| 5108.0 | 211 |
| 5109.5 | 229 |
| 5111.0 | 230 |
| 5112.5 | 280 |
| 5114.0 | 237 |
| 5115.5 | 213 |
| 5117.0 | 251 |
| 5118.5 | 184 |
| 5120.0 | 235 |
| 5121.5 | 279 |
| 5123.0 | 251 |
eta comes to -1.18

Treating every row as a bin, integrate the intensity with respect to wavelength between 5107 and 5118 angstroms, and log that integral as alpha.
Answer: 2578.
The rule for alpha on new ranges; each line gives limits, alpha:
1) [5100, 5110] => 1988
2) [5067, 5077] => 2384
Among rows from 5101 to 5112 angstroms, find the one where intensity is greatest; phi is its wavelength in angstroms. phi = 5111.0 angstroms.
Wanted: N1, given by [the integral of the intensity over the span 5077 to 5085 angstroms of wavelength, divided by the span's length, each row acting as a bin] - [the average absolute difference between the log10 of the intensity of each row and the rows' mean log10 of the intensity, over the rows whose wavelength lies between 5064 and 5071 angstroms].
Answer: 254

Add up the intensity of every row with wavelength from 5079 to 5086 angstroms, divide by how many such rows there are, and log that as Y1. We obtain 243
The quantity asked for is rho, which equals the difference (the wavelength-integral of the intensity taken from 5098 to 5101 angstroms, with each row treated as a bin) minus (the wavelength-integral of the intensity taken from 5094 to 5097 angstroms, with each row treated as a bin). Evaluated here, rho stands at -58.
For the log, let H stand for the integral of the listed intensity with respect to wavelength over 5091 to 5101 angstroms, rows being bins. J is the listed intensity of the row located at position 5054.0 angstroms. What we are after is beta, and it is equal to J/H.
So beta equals 0.11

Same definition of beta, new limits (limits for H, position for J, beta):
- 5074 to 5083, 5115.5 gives 0.09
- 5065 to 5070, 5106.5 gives 0.20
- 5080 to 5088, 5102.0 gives 0.09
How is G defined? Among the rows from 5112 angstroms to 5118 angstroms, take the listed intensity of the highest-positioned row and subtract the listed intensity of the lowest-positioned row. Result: -29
